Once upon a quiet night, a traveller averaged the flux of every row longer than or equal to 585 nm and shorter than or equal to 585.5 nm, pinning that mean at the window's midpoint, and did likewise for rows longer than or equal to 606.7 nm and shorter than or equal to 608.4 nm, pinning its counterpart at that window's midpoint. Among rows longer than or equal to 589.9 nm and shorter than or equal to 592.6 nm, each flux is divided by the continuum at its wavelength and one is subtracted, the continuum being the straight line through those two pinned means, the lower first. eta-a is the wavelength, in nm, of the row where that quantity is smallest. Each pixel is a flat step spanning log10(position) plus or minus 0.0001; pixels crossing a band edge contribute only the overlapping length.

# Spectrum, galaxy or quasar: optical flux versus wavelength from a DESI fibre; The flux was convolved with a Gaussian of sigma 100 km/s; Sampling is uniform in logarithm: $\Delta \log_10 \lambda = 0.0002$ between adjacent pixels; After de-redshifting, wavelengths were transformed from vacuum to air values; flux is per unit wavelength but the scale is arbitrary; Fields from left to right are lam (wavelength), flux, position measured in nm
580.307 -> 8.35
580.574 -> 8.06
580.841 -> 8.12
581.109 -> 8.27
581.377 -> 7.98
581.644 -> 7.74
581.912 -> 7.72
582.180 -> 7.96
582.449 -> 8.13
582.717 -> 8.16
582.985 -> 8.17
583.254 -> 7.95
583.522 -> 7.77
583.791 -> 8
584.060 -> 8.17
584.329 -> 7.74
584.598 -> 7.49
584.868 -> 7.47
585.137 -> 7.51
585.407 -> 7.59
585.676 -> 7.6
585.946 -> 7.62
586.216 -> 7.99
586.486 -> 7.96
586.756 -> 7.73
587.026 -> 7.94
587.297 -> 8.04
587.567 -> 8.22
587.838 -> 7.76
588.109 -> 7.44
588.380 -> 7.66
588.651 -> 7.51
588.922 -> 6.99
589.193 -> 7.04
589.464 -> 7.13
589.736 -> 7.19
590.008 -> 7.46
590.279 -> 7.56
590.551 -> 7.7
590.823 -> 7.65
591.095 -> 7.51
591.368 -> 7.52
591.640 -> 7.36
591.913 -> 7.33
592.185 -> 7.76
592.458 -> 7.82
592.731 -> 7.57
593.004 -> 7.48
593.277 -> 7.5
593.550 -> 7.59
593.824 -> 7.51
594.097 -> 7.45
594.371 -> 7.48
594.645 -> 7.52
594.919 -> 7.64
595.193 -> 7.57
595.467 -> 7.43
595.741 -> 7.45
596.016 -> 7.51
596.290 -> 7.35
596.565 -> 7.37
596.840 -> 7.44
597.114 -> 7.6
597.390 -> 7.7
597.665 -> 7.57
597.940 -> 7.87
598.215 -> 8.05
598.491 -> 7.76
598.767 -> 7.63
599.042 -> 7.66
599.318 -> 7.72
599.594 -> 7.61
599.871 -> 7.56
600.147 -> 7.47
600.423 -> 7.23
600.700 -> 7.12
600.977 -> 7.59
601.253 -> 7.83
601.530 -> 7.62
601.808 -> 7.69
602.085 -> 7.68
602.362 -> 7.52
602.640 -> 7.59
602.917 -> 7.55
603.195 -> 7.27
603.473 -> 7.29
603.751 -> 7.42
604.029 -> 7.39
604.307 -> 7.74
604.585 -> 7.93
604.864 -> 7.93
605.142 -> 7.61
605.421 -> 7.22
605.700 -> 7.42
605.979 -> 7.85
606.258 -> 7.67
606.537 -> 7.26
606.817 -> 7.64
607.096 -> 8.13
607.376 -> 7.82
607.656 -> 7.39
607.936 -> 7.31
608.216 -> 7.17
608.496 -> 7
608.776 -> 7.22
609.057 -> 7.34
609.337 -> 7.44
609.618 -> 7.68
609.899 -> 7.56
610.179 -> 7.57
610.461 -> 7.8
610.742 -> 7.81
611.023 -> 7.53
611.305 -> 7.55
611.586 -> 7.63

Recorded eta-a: 591.913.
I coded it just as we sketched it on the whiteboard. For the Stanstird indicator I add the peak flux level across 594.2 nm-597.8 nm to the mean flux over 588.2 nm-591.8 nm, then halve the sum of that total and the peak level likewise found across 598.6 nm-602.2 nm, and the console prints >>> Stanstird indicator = 11.5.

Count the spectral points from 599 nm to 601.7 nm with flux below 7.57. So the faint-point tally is 4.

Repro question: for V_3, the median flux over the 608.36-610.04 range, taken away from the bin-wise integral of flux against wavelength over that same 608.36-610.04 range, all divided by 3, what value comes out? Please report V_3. 1.67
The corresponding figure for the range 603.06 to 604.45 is 0.98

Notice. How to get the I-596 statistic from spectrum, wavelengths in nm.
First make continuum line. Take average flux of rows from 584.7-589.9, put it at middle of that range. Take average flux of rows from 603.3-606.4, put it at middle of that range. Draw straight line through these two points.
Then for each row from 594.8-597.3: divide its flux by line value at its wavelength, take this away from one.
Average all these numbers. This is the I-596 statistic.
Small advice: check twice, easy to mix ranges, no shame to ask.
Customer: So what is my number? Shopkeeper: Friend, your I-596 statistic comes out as 0.014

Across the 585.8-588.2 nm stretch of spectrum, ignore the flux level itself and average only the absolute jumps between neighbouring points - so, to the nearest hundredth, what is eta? 0.24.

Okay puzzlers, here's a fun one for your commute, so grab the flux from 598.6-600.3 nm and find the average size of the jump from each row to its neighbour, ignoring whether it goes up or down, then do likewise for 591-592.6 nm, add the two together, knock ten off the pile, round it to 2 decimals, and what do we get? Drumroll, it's -9.79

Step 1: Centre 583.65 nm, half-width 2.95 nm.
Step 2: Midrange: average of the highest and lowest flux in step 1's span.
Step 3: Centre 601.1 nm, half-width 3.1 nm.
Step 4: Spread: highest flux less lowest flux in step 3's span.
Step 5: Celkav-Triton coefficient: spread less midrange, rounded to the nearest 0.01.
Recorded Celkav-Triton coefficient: -6.94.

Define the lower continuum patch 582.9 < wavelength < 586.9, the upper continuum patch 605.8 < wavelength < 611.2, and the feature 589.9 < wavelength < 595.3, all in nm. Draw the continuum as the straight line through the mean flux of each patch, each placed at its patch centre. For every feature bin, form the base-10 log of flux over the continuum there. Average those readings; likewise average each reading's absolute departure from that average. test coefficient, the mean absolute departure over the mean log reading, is -1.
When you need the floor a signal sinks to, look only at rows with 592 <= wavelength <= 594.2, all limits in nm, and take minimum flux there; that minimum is 7.45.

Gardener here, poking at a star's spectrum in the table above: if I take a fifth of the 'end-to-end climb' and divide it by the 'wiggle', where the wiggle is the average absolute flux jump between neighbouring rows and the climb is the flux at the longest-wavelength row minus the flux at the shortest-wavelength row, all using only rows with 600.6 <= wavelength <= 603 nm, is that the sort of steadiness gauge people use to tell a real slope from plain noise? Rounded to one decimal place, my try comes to 0.5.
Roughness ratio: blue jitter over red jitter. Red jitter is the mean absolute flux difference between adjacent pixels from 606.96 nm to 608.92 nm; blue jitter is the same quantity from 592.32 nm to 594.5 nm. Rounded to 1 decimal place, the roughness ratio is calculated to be 0.4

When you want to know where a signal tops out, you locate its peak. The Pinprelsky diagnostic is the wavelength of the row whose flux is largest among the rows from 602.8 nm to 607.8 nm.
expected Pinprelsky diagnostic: 607.096 nm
